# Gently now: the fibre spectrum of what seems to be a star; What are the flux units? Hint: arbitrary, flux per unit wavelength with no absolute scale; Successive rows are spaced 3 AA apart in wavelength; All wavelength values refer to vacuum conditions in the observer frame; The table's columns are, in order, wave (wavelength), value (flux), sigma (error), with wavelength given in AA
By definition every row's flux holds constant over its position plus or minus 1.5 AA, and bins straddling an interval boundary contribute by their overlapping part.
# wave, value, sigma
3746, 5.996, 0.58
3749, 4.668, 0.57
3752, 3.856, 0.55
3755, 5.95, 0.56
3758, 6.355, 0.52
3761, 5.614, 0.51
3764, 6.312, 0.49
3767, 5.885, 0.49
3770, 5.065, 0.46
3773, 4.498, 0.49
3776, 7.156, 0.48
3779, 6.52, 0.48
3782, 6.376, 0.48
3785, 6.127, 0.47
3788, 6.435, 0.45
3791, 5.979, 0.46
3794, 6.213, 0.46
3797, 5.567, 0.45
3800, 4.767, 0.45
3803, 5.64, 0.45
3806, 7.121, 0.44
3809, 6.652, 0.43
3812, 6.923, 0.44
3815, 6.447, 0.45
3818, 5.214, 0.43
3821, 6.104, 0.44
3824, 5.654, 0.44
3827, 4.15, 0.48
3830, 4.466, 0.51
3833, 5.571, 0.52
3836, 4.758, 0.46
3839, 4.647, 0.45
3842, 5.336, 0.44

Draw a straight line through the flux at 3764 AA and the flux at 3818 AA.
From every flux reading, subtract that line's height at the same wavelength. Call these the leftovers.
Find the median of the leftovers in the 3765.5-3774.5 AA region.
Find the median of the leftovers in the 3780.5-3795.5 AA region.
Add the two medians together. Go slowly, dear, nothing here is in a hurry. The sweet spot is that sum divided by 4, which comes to -0.17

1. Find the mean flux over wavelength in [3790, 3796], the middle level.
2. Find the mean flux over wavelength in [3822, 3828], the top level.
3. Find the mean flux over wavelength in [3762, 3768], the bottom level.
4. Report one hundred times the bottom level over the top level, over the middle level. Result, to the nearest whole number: 20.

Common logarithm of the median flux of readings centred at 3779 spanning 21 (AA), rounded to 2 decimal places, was 0.80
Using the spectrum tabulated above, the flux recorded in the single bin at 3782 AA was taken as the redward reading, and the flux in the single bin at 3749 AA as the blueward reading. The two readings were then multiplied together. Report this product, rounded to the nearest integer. 30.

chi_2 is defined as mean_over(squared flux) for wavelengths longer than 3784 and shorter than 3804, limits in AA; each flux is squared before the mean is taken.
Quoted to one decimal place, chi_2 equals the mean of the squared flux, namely 34.1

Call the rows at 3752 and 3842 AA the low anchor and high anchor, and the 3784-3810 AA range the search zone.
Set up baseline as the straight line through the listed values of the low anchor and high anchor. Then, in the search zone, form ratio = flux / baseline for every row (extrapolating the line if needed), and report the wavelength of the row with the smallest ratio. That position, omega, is 3800 AA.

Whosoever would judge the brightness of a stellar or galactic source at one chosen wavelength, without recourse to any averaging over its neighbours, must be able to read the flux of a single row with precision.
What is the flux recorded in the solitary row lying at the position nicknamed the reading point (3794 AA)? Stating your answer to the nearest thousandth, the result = 6.213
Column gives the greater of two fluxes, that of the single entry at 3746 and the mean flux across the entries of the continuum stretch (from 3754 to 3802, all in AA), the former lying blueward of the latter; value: 6.0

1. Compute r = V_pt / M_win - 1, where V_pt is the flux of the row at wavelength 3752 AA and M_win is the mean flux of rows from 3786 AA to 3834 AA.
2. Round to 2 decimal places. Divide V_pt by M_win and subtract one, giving -0.34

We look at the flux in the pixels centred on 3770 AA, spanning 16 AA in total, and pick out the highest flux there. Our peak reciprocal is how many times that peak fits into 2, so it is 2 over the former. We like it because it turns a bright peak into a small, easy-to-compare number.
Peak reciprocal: 0.28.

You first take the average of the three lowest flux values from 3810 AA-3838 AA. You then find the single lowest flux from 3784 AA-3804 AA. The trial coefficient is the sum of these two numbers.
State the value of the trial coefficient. 9.2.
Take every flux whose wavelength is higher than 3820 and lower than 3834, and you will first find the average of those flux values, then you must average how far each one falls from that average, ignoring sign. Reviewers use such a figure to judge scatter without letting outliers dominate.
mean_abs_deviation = 0.70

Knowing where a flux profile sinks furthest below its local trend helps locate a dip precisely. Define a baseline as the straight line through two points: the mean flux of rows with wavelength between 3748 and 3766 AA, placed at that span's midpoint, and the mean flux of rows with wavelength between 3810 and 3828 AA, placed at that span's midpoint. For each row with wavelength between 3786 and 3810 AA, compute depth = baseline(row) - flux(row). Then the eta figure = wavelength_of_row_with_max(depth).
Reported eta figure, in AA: 3800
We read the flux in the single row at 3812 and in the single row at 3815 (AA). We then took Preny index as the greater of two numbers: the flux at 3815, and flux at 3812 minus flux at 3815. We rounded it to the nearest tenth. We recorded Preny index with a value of 6.4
